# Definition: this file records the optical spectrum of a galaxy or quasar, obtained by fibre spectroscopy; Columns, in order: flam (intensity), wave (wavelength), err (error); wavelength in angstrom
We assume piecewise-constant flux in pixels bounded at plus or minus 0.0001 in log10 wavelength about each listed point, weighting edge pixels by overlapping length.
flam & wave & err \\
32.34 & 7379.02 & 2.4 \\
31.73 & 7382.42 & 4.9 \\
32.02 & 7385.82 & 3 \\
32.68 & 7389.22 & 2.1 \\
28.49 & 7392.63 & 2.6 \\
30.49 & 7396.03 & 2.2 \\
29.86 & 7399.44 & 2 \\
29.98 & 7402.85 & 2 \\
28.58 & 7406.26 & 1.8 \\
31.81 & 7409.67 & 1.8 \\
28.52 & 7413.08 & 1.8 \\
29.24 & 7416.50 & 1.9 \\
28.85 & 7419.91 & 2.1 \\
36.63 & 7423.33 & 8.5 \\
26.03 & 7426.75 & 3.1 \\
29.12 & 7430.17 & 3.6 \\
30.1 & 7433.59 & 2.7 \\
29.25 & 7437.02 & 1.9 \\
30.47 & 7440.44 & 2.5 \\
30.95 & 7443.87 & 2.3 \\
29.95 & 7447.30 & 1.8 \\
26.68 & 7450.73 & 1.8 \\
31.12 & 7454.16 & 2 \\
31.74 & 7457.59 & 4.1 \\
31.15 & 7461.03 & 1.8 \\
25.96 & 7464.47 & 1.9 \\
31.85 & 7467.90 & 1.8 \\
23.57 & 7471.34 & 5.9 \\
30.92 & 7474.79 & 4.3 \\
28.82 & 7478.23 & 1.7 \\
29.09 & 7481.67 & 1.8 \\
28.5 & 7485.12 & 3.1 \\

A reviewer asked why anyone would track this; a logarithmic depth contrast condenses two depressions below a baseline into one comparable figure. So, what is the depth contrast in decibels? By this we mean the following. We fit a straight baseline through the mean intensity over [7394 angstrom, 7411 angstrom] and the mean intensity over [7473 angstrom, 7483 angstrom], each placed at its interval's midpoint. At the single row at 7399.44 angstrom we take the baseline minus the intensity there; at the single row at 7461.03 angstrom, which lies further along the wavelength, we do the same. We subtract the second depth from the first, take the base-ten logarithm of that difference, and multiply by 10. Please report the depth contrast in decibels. 2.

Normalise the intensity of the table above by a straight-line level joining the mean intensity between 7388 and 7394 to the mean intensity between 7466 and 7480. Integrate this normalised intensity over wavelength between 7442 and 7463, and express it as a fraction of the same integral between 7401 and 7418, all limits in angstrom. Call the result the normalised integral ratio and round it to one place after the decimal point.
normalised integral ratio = 1.3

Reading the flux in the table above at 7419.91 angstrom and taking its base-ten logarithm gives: 1.46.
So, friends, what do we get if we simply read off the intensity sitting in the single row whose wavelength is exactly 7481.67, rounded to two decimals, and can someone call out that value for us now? 29.09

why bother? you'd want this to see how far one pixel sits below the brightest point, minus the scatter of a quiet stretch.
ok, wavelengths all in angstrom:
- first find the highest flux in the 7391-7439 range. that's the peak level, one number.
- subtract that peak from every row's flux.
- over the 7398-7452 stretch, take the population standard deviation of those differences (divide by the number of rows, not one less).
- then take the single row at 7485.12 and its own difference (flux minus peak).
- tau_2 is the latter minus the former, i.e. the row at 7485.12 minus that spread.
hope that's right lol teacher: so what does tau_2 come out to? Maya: -10.4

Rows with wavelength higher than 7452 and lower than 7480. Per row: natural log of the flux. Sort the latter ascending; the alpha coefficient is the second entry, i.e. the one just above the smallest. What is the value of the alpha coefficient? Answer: 3.26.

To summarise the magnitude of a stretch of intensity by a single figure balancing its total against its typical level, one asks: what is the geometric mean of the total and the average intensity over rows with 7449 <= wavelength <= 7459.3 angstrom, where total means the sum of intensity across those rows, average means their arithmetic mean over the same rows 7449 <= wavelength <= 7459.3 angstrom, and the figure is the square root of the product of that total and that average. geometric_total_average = 51.7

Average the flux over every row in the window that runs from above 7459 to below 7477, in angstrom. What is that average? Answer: 28.7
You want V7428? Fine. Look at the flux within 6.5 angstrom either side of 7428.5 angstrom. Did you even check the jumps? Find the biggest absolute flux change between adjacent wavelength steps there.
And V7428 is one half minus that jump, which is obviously -10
